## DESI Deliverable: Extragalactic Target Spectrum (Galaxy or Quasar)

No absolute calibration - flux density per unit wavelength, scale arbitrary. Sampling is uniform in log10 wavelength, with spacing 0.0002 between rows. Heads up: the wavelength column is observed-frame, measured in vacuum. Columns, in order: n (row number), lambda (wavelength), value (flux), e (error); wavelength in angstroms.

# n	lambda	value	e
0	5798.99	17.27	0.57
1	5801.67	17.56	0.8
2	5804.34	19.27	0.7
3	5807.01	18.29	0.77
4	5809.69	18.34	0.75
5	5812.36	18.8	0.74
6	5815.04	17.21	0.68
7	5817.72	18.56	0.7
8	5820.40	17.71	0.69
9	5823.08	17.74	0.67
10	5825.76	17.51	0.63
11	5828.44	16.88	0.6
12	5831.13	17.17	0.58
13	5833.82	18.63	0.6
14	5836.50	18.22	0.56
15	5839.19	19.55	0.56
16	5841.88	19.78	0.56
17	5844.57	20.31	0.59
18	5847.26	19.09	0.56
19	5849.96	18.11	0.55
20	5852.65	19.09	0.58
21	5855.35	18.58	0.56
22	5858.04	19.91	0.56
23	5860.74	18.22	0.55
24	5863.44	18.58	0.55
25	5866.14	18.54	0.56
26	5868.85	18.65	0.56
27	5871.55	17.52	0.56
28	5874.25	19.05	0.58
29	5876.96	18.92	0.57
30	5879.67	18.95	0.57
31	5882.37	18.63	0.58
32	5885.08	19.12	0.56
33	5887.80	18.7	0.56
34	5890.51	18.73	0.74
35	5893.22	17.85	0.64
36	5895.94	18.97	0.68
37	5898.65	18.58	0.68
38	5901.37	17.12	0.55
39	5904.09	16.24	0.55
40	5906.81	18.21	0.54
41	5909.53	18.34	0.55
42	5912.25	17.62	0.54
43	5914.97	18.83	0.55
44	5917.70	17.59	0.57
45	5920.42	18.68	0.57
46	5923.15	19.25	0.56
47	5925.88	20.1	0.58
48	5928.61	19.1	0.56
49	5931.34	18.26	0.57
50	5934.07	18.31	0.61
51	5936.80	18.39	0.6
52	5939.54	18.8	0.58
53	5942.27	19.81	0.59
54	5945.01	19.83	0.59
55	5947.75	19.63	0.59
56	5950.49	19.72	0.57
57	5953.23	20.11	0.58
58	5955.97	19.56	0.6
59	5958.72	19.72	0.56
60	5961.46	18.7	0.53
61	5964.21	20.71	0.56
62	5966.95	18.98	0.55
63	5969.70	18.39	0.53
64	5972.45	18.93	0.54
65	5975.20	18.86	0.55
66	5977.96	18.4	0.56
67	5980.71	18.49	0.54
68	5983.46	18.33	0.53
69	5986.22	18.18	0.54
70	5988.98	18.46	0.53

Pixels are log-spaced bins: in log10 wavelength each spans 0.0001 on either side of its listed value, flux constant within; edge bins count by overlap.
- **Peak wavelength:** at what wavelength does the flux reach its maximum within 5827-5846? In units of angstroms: 5844.57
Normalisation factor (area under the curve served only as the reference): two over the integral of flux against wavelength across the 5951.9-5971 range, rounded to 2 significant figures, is 0.0054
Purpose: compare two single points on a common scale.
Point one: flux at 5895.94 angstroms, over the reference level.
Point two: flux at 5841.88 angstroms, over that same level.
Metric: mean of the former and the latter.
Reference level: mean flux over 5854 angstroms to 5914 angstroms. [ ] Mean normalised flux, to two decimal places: 1.05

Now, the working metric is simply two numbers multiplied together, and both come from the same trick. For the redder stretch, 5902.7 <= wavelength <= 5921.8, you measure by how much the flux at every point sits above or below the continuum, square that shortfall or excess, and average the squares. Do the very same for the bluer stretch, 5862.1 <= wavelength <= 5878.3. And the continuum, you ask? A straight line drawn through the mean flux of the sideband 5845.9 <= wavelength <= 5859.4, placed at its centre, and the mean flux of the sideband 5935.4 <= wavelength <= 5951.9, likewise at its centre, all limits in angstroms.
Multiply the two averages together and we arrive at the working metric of 1.1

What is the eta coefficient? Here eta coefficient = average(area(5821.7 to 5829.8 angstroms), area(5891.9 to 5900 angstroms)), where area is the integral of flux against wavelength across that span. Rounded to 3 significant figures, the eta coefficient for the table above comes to 145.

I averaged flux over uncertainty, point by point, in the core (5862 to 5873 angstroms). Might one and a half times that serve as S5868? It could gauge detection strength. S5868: 49.3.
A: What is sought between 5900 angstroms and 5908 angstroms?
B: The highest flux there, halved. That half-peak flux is 9.1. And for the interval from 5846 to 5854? 9.5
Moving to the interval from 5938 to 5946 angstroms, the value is 9.9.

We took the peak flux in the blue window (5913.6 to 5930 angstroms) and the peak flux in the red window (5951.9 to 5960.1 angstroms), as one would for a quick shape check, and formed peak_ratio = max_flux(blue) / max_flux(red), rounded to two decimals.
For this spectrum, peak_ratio 1.00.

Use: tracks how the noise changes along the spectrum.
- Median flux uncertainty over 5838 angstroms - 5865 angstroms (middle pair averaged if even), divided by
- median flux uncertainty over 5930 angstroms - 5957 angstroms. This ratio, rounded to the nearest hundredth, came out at 0.95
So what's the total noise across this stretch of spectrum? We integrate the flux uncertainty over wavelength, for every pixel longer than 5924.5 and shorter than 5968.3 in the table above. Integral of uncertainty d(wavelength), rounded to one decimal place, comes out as 25.2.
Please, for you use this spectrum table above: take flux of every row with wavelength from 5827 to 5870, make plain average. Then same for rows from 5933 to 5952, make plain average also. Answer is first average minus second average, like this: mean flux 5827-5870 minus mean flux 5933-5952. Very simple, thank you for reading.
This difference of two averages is -0.5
